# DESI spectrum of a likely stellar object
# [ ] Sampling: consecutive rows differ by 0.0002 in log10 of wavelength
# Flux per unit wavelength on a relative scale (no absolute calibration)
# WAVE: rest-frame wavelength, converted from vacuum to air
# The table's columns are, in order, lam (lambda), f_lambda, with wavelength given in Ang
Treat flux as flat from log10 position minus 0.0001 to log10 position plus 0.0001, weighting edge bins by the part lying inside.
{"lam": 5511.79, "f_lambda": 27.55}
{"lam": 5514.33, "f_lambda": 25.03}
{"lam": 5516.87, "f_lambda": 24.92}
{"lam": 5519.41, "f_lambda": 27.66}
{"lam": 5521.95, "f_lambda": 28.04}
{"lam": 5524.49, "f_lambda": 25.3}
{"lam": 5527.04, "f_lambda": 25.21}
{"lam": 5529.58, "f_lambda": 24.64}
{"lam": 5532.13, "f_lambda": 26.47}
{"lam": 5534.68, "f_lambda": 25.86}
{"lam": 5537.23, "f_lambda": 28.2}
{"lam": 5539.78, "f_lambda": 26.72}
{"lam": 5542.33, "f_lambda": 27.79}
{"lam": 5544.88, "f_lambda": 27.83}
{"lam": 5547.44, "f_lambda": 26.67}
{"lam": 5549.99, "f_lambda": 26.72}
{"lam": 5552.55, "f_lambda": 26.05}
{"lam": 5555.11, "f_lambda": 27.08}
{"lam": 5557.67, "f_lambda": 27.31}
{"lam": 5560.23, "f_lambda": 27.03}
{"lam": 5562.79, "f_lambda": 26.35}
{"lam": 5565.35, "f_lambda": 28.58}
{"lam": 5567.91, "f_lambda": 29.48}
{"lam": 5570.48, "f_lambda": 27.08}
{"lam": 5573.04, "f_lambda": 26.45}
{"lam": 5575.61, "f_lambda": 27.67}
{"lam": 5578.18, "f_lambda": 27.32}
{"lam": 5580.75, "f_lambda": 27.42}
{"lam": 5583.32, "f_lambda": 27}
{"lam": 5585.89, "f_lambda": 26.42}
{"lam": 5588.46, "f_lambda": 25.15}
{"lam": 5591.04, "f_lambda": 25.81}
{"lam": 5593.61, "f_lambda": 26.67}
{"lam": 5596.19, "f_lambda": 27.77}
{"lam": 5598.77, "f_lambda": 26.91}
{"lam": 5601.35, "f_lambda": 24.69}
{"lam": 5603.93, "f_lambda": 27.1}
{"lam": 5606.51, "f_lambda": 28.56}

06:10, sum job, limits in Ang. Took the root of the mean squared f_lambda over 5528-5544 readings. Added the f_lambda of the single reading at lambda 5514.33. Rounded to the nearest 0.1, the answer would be 51.7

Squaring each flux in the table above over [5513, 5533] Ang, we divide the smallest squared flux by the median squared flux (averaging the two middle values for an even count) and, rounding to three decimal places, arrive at 0.952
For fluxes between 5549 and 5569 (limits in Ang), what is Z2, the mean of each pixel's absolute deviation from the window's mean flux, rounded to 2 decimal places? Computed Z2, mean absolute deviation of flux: 0.85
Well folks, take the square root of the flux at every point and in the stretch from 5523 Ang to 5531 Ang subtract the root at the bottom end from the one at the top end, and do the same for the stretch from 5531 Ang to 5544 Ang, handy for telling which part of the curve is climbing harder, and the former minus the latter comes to -0.19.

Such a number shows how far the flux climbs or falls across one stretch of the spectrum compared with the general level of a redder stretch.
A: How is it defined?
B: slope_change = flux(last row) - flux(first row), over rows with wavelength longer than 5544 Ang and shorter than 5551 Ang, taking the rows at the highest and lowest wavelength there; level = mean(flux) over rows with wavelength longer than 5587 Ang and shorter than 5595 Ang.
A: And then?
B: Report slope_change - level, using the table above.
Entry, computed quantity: -27.0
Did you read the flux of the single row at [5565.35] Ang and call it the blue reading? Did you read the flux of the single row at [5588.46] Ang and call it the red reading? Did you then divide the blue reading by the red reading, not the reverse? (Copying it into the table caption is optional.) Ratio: 1.14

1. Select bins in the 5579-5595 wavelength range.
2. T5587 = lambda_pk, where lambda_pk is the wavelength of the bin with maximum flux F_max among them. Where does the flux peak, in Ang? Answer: 5580.75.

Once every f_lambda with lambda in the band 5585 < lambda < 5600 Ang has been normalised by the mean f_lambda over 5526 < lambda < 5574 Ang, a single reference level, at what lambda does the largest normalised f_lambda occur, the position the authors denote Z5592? 5596.19 Ang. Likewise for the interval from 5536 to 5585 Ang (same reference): 5567.91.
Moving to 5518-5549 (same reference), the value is 5537.23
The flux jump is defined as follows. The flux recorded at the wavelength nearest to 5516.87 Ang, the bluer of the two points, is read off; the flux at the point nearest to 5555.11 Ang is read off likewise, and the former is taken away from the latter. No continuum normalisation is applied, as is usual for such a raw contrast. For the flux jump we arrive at 2.2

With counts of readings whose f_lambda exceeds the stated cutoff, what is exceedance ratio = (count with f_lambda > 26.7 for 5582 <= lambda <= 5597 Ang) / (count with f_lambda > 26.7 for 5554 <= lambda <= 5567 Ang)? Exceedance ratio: 0.5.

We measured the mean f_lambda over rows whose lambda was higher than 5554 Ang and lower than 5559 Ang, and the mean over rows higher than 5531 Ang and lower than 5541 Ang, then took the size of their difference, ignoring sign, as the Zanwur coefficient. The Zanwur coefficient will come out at 0.38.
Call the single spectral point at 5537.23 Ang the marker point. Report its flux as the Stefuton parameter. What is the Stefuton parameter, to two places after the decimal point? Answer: 28.20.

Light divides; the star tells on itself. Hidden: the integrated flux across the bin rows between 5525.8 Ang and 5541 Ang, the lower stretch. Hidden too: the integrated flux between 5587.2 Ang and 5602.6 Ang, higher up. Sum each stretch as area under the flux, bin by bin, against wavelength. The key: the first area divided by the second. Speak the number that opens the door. 0.99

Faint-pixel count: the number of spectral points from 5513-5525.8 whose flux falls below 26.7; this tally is 3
